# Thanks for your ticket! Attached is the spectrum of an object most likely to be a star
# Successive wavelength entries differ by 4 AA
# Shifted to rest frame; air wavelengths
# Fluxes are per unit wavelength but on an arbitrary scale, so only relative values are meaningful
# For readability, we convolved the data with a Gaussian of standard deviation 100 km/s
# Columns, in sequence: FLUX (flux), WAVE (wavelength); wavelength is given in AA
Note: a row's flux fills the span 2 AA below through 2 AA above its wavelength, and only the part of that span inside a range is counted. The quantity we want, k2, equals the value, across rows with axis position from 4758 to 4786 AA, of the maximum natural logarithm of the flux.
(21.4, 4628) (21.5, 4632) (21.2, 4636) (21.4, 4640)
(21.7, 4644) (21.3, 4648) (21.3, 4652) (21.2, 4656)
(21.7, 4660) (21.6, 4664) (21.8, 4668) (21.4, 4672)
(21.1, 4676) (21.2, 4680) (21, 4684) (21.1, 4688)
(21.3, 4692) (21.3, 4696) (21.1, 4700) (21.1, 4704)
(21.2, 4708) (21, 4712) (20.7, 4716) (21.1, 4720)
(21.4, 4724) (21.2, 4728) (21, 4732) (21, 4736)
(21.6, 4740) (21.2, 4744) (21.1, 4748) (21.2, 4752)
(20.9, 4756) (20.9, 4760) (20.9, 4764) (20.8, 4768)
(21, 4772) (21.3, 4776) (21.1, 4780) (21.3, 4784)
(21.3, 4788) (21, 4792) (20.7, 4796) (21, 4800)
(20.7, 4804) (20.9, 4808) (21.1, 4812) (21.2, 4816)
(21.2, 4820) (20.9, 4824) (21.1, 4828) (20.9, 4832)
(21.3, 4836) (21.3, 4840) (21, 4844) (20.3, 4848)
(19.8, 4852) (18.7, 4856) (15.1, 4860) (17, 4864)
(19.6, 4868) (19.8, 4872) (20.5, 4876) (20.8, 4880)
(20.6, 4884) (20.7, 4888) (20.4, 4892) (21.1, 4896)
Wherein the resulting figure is 3.06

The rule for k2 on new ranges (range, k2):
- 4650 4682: 3.08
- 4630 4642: 3.07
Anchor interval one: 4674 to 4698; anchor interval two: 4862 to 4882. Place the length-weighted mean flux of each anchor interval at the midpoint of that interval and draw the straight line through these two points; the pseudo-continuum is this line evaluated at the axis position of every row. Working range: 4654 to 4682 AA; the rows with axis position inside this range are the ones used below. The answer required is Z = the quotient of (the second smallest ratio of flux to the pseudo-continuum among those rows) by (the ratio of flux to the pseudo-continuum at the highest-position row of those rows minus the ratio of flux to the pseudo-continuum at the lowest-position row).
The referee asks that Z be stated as 101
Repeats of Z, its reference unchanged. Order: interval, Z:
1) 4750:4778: 66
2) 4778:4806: -114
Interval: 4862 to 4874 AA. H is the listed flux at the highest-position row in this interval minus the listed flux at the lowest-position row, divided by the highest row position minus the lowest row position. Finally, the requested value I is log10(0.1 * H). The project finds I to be -1.5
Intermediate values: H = 0.350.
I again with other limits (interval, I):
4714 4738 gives -2.8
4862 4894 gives -1.9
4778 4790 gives -2.6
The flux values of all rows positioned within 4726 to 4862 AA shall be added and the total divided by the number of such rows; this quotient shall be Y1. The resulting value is 20.8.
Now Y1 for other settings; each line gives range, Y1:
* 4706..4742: 21.1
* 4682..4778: 21.1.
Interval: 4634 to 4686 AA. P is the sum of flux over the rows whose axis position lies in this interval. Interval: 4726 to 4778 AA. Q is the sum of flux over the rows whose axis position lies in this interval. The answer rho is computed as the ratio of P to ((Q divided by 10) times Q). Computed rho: 0.0370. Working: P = 278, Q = 274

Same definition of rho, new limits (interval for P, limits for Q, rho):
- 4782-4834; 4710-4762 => 0.0363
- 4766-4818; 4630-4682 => 0.0353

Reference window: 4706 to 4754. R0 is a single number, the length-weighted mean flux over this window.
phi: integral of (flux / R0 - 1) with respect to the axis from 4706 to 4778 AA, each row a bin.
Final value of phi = -0.2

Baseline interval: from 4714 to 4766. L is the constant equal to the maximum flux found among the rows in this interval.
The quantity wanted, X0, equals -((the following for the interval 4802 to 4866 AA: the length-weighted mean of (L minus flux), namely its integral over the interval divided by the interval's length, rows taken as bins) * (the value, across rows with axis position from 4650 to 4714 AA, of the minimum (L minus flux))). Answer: 0.29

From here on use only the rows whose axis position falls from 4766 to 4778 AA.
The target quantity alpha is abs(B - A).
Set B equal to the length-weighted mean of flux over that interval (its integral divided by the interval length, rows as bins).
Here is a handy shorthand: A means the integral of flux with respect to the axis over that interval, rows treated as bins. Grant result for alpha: 231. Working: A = 252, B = 21.0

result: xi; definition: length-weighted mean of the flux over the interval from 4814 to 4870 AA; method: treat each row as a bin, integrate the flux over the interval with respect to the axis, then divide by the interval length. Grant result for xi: 20.0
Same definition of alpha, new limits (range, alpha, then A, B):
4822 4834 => 231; 252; 21.0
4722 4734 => 233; 254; 21.2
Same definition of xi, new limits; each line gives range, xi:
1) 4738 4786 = 21.1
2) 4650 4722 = 21.2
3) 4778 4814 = 21.0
